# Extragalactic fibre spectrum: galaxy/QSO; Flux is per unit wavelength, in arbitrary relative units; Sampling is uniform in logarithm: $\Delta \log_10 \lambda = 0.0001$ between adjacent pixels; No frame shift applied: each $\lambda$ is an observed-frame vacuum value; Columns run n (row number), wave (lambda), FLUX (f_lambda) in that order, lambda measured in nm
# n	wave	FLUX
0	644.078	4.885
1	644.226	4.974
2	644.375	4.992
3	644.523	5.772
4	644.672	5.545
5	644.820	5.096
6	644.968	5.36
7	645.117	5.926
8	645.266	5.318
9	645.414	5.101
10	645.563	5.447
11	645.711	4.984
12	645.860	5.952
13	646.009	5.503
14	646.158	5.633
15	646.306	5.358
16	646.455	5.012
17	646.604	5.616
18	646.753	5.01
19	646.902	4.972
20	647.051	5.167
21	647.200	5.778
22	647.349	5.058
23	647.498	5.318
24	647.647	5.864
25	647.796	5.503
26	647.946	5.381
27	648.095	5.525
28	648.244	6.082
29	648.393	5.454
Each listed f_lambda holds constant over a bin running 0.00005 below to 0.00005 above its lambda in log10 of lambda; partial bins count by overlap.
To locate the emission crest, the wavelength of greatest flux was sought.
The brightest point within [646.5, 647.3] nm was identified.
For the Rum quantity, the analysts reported 647.200 nm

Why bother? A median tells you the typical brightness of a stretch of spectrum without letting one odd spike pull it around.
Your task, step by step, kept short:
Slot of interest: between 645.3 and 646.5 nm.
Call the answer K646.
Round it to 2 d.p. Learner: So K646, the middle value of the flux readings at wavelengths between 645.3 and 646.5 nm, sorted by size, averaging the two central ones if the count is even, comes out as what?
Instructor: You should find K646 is 5.40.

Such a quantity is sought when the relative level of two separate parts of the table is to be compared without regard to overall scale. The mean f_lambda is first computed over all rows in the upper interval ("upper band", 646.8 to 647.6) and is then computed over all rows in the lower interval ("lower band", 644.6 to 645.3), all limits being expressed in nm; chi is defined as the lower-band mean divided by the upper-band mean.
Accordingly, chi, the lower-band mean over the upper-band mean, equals 1.04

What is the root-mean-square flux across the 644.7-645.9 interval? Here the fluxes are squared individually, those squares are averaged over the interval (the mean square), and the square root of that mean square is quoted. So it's 5.41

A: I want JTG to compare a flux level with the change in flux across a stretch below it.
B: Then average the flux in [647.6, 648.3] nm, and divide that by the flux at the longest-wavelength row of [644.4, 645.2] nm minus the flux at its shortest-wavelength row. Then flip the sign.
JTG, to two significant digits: -37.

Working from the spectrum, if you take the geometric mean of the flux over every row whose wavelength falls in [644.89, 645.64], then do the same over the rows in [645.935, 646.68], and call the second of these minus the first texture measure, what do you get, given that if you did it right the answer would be 0.0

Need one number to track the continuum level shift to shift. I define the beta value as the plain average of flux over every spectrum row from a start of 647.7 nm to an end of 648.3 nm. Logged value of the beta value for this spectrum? 5.62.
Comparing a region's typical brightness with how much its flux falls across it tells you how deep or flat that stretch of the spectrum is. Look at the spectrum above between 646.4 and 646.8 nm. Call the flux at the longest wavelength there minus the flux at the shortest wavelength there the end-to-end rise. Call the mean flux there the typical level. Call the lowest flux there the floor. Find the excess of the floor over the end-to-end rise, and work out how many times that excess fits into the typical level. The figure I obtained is 1.04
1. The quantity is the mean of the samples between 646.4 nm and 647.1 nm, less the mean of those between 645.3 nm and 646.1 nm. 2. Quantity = -0.24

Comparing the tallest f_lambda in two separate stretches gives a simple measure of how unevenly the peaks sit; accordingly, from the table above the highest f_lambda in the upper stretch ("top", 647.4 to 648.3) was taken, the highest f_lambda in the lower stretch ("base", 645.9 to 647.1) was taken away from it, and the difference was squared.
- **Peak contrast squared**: 0.20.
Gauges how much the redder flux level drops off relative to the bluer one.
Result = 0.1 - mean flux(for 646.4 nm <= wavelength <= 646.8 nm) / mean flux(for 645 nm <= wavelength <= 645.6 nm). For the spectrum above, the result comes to -0.86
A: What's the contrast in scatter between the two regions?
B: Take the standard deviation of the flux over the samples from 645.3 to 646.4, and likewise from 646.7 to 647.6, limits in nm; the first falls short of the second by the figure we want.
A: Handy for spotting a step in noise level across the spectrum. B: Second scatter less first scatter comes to -0.02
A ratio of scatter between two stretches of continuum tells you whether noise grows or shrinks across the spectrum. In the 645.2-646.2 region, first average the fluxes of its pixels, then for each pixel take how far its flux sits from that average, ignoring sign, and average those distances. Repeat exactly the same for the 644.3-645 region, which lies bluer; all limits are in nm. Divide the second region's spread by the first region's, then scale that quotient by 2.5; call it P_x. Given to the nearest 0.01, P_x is 2.53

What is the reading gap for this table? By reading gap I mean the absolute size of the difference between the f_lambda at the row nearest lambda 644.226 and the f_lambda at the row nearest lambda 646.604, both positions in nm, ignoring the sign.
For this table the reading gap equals 0.64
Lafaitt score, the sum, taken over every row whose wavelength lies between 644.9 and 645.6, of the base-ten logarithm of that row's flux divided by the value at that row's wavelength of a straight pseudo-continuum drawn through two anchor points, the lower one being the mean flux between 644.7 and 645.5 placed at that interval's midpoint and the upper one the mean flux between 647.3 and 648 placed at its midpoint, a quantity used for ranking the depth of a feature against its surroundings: 0.02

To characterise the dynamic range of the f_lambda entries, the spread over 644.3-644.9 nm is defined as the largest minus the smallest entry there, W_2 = 0.78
